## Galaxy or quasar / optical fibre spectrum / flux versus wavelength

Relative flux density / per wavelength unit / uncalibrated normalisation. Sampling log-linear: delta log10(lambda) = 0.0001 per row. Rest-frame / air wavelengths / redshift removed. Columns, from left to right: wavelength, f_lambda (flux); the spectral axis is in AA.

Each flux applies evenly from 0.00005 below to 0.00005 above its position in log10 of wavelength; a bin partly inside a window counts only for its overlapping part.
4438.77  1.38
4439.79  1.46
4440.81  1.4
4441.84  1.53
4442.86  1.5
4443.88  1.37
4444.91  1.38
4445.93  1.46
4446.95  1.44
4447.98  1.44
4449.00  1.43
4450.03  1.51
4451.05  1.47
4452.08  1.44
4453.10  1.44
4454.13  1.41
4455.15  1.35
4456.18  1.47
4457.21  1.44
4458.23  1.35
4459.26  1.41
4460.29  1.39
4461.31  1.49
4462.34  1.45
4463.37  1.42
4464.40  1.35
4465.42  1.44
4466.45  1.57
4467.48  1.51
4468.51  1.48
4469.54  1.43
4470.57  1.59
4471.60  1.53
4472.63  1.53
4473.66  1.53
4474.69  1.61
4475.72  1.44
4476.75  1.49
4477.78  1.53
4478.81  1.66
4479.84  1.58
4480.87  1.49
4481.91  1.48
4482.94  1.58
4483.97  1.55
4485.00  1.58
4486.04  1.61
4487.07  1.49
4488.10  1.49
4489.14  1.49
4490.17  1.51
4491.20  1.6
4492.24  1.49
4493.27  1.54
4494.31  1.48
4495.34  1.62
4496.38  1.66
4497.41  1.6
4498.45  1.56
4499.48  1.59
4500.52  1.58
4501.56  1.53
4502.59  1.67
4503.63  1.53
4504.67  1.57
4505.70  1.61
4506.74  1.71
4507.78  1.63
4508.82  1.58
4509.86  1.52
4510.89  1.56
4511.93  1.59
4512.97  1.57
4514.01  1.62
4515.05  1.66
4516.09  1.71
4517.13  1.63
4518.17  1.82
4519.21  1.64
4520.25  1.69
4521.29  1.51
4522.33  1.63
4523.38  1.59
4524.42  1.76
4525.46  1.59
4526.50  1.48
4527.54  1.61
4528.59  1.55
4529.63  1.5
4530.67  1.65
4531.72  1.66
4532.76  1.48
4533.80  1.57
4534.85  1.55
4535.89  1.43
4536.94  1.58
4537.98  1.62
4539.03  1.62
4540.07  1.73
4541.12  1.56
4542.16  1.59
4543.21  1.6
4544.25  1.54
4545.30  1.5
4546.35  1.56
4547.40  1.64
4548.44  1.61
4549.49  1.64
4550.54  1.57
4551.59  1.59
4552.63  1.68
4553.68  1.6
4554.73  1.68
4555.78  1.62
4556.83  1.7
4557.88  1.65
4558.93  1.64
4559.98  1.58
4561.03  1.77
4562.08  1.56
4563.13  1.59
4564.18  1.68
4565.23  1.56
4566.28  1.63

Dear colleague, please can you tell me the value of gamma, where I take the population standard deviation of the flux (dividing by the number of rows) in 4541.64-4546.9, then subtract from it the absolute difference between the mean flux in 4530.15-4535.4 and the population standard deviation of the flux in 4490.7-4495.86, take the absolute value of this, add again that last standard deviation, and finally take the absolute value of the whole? 1.55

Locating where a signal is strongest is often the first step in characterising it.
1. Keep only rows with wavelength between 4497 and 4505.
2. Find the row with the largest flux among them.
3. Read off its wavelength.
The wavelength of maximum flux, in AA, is 4502.59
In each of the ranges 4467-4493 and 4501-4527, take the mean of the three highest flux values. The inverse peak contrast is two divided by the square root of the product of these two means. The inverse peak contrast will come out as 1.18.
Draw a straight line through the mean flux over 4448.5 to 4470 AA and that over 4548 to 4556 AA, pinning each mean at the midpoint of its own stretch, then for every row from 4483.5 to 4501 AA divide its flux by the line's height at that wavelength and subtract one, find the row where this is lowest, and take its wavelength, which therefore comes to 4494.31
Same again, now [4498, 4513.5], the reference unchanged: 4509.86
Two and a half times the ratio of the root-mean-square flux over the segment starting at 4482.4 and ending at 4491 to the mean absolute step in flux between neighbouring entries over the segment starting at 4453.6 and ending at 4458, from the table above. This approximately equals 55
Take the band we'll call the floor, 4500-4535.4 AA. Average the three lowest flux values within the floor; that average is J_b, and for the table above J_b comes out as 1.49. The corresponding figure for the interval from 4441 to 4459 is 1.36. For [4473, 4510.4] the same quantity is 1.47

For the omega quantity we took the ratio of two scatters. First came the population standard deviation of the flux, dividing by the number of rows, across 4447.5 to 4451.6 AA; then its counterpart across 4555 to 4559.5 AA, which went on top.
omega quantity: 0.9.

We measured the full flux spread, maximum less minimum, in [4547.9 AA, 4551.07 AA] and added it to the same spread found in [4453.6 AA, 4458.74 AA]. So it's 0.19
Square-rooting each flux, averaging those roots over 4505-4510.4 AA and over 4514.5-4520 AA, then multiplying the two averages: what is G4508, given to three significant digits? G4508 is 1.65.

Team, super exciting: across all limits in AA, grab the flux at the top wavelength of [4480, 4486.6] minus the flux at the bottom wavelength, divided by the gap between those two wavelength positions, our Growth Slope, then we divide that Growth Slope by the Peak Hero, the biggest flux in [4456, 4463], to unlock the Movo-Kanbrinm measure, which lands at 0.0156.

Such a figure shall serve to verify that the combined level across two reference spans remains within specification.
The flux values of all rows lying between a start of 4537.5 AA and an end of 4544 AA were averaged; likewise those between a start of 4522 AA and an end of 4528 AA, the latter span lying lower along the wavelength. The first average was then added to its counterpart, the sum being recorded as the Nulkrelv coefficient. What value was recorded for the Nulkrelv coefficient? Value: 3.23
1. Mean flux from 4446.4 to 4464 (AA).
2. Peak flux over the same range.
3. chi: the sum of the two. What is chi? 2.9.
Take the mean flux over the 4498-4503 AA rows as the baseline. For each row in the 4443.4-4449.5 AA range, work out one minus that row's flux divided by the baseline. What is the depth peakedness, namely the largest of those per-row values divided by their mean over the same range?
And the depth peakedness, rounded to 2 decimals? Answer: 1.30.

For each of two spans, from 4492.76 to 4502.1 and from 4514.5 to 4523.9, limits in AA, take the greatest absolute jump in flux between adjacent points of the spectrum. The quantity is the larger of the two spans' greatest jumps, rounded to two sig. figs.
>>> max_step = 0.19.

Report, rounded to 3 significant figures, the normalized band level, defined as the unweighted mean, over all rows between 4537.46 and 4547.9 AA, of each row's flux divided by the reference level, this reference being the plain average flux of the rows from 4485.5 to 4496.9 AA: 1.03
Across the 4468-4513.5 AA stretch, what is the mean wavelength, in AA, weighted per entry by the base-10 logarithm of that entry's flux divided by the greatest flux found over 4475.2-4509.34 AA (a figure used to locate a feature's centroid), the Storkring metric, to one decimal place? 4488.4 AA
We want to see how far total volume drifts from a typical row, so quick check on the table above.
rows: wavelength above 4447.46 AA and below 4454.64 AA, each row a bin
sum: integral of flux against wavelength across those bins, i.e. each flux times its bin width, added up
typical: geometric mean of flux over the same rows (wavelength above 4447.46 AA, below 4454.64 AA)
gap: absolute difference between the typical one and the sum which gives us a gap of 8.9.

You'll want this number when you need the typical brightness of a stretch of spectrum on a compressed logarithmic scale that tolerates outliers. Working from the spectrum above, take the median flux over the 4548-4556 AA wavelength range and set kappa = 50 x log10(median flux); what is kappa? 10.4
